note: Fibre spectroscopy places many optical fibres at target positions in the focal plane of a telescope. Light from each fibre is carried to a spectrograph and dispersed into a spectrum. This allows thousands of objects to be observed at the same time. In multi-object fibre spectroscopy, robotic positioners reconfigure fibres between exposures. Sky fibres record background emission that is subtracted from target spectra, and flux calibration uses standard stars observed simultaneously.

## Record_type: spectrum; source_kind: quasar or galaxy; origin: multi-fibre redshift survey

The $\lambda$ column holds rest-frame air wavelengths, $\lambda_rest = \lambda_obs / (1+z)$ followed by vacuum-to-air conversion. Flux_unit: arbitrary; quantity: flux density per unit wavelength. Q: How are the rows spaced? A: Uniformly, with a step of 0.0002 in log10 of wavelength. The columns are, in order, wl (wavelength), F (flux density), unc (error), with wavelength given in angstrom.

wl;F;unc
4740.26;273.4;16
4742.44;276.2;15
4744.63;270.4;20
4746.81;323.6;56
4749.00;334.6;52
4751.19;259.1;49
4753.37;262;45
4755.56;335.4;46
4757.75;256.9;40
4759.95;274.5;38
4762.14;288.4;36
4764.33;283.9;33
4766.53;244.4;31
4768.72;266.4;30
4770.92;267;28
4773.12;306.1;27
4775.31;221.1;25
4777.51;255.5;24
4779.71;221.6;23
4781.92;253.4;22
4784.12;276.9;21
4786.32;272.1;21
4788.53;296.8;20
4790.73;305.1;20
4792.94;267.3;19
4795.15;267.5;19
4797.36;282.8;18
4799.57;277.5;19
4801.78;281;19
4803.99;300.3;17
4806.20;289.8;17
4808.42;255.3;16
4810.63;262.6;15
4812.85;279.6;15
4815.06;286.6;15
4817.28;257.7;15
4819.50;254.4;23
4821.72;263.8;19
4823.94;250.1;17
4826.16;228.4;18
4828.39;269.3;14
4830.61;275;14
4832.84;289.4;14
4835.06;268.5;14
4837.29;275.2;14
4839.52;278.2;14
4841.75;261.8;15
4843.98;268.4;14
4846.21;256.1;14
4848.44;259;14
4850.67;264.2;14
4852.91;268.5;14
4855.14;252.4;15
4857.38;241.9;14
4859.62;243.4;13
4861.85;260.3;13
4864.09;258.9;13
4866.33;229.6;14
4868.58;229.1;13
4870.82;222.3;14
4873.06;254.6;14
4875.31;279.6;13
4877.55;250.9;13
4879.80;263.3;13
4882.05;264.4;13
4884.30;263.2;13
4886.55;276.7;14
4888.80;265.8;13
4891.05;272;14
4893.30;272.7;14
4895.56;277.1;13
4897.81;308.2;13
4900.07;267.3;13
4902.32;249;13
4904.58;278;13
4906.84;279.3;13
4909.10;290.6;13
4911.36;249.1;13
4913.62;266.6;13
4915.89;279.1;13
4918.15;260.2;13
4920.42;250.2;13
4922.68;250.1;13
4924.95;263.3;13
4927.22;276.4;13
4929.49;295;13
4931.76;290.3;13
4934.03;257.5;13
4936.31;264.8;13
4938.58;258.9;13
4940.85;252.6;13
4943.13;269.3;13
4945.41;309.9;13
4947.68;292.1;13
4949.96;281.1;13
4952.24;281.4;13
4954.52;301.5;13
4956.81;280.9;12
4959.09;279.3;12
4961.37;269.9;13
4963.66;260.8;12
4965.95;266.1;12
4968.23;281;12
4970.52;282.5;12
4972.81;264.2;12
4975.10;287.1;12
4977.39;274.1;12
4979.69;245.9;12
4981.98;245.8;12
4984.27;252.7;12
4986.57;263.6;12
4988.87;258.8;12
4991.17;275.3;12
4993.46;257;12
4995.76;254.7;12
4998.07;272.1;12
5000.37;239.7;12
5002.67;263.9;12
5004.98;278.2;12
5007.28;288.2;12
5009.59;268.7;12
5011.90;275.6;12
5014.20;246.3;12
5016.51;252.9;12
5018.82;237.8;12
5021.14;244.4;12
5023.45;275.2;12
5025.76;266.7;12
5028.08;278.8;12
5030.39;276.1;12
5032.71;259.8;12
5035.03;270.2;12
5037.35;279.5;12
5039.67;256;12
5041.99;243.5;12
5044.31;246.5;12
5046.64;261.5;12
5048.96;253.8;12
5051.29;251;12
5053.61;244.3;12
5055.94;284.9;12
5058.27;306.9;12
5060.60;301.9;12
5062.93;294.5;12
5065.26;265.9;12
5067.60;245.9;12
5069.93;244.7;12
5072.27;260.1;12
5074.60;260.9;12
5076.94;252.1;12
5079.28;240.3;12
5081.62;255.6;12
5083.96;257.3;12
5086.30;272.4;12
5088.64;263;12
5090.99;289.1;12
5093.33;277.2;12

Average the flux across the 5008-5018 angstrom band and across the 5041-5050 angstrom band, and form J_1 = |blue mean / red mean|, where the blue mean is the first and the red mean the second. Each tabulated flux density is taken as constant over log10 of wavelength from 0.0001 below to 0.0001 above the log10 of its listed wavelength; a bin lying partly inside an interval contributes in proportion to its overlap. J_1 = 1.04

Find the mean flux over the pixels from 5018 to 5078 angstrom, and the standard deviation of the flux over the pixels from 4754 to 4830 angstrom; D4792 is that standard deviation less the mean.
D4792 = -240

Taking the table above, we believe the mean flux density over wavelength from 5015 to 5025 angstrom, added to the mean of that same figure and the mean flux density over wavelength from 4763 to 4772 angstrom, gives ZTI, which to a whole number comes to 512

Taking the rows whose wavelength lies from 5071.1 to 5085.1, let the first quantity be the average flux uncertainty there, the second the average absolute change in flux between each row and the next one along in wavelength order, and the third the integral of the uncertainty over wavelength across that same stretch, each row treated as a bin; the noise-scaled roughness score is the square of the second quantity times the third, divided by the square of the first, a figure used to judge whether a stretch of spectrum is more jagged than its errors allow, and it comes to 69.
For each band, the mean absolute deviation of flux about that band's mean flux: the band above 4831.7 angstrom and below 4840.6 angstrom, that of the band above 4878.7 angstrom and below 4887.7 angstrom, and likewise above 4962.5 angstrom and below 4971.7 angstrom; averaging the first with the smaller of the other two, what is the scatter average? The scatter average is 5.4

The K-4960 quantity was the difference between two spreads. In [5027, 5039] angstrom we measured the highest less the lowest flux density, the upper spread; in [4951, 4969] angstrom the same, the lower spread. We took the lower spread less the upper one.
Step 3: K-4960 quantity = 21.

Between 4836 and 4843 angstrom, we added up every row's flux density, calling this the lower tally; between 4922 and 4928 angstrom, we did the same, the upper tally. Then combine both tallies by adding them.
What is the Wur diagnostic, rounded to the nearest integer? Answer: 1605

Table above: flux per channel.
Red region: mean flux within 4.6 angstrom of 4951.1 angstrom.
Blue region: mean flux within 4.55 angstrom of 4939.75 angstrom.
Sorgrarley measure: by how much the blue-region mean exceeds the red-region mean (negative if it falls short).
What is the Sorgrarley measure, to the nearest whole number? -28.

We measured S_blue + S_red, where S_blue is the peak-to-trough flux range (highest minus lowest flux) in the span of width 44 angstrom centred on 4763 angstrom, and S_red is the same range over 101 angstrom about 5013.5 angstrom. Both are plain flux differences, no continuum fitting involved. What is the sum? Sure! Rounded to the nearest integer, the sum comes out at 183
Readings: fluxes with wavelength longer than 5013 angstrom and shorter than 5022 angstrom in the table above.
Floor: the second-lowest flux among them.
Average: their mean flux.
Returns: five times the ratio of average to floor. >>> 5.02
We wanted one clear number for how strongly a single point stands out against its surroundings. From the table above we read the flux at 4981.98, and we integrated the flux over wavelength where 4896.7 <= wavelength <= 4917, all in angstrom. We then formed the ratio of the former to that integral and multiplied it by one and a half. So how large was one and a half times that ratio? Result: 0.07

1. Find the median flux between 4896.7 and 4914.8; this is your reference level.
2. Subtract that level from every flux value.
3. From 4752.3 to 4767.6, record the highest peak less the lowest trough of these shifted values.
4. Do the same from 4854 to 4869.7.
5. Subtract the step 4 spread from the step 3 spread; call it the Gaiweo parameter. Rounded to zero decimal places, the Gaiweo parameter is 60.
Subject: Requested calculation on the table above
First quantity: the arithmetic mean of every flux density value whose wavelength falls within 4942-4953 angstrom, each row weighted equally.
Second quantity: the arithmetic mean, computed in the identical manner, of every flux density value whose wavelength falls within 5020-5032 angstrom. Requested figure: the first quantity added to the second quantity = 555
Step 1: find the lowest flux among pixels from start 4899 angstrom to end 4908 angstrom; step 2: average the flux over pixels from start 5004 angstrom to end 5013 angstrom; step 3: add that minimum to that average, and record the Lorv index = 527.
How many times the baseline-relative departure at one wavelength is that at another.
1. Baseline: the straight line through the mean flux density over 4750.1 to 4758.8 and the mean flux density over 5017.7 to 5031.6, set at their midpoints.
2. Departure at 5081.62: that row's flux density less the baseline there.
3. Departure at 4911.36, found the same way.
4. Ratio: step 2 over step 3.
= 0.21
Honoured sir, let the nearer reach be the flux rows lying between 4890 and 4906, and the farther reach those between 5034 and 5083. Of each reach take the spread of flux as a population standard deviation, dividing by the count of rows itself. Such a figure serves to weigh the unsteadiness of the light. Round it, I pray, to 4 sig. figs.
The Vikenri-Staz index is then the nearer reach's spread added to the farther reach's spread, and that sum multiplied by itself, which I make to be 1272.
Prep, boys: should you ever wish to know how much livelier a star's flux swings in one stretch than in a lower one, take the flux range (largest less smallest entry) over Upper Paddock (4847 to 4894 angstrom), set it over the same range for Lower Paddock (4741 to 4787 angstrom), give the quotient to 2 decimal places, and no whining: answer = 0.50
